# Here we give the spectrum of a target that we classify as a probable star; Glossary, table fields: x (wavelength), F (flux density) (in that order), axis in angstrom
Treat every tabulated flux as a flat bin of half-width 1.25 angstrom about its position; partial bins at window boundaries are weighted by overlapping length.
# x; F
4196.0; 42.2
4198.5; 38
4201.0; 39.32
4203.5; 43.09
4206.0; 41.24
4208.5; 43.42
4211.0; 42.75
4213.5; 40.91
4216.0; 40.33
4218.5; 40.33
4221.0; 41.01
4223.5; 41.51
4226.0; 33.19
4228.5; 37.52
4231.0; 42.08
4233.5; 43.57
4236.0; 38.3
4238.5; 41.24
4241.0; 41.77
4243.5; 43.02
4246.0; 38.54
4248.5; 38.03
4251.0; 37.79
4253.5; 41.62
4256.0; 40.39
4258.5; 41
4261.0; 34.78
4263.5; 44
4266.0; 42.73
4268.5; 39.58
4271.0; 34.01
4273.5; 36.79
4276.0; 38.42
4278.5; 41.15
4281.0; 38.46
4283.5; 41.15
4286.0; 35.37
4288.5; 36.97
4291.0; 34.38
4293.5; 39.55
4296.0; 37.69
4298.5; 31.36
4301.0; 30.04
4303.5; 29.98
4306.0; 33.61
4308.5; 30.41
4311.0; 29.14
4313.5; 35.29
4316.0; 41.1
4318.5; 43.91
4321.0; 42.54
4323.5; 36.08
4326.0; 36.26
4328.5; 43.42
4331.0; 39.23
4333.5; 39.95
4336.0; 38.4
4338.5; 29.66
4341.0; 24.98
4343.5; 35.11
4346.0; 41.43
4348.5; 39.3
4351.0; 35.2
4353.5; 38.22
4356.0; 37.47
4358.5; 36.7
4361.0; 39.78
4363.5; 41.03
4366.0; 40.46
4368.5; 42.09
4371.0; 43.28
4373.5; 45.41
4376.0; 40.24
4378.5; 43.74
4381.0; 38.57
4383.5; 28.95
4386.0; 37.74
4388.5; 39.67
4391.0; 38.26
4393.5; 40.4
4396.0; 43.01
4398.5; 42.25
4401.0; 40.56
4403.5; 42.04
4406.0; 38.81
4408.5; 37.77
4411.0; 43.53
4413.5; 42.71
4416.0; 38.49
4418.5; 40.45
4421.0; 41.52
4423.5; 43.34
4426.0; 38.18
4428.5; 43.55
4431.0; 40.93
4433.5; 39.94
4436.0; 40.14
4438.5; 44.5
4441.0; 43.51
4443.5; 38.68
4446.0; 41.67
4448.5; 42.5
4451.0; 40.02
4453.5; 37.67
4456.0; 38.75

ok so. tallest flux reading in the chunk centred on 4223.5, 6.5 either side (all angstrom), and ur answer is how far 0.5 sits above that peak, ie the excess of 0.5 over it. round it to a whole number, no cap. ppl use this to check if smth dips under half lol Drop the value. -41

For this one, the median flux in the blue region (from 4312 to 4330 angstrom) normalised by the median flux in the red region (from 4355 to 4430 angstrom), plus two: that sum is 3.02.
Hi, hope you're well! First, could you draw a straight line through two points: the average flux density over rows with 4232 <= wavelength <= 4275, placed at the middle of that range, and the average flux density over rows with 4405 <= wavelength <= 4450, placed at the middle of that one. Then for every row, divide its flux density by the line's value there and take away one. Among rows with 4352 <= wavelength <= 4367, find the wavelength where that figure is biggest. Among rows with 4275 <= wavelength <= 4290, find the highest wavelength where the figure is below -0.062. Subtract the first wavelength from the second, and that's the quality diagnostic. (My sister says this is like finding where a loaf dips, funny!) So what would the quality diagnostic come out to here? -75.0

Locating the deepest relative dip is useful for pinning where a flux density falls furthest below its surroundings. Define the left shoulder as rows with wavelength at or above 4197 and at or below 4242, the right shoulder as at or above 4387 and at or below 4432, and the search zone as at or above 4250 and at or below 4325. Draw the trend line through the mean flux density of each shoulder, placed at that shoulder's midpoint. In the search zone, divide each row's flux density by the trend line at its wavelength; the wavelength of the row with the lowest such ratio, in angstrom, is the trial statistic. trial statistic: 4311.0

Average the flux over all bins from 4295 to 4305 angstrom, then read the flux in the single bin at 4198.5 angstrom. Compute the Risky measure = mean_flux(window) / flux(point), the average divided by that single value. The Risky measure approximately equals 0.85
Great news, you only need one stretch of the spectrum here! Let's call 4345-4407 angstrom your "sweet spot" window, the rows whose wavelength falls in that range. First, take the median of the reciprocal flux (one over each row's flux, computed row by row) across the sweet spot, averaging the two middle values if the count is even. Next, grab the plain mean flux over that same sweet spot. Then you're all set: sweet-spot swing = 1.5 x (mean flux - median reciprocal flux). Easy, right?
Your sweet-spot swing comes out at 60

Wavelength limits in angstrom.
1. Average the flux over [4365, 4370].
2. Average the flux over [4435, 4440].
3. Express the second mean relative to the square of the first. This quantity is 0.0248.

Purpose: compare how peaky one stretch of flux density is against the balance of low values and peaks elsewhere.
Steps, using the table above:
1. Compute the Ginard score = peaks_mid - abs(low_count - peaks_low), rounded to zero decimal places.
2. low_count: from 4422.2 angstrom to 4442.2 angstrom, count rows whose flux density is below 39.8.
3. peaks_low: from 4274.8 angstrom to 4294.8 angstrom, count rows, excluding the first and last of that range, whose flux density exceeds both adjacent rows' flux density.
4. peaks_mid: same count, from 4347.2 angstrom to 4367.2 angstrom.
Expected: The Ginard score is 0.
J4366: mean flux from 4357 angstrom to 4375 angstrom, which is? 41.2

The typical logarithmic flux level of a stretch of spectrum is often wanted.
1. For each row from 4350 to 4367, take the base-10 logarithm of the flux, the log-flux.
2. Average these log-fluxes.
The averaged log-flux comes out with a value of 1.58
